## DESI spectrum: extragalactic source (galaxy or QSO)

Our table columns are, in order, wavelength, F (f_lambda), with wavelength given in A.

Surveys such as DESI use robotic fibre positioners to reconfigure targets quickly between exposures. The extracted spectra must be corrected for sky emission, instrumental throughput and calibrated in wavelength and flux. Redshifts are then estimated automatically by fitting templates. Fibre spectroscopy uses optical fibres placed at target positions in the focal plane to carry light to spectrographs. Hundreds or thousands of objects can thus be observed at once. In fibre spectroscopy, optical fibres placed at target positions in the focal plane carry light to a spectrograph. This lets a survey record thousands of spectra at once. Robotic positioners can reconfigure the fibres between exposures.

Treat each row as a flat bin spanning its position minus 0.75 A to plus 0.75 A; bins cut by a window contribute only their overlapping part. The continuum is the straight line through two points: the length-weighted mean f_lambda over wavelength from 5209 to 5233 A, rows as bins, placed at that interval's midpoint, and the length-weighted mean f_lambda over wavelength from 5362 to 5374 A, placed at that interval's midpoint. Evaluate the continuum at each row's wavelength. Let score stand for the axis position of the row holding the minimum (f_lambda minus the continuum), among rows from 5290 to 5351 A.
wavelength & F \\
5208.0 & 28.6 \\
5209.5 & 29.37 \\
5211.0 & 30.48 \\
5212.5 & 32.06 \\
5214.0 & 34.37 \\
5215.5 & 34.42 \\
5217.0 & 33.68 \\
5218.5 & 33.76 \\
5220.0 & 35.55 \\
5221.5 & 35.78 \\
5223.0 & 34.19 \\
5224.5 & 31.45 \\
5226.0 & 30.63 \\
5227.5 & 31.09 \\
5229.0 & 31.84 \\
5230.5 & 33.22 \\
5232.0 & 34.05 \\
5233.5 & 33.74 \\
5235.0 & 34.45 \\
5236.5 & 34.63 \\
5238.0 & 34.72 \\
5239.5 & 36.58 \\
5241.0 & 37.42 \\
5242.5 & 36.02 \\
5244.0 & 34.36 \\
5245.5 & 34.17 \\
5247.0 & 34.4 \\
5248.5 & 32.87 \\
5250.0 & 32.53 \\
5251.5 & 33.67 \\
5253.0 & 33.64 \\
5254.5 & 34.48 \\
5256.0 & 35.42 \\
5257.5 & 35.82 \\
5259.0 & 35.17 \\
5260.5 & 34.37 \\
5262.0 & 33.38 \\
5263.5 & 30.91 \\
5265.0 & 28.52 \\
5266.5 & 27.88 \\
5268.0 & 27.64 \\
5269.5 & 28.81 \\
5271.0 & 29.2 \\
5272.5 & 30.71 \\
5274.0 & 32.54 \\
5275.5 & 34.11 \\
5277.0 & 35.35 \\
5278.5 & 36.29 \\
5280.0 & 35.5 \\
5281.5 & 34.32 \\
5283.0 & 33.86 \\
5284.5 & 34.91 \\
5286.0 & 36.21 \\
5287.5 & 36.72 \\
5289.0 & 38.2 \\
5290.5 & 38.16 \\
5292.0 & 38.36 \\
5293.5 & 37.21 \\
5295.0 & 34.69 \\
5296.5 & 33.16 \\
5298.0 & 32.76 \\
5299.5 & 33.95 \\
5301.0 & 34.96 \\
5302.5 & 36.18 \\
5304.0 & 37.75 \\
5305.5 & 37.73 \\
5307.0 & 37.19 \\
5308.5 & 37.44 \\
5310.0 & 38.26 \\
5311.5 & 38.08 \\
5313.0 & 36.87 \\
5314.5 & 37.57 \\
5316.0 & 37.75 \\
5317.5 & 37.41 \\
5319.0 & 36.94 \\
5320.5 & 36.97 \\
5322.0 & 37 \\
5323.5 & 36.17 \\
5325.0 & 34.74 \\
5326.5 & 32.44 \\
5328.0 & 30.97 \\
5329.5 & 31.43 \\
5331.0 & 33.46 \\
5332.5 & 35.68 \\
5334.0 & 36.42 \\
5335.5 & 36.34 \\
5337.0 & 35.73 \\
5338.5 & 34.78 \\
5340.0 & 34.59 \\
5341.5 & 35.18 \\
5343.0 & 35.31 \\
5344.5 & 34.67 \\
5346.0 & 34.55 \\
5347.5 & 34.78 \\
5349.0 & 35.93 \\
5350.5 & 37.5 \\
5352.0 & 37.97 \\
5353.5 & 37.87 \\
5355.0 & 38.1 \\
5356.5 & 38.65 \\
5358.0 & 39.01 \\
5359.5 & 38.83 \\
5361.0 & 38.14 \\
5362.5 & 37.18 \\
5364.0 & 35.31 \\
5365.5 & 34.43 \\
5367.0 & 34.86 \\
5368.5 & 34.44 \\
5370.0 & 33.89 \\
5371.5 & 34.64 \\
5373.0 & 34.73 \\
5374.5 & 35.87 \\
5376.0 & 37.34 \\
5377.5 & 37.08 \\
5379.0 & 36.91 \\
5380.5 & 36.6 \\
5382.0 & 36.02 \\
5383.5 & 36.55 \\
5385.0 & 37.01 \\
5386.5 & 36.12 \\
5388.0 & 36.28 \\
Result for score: 5328.0 A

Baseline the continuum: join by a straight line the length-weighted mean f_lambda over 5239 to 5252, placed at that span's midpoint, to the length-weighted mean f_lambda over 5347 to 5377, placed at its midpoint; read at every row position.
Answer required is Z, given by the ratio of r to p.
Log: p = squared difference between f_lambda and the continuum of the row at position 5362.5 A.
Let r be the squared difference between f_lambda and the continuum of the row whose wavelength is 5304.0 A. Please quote 10.2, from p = 0.5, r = 5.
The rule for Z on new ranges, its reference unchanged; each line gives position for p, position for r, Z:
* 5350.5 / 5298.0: 5.2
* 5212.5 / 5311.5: 1.3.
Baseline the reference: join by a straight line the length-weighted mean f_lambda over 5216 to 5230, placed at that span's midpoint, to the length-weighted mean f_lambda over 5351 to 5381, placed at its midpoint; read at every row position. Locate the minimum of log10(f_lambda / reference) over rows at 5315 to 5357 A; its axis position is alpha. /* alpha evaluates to 5328.0 A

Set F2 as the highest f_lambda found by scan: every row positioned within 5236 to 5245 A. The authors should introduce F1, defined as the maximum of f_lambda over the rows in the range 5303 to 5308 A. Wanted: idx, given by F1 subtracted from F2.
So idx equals -0.3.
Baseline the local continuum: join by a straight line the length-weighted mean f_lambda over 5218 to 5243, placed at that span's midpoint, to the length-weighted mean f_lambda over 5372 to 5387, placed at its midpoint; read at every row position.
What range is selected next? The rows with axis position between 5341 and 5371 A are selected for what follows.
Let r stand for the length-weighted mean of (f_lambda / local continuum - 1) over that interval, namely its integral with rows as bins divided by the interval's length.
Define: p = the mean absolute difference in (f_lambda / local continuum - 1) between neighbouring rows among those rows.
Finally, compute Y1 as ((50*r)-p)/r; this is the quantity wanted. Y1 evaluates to 48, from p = 0.017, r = 0.008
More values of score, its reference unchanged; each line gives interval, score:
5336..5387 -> 5370.0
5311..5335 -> 5328.0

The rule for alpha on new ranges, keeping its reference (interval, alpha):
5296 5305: 5298.0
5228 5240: 5229.0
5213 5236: 5226.0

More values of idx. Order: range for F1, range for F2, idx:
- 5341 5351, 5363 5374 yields -2.2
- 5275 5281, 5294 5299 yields -1.6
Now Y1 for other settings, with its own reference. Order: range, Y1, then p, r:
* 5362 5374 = 51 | 0.020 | -0.036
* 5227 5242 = 45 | 0.022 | 0.004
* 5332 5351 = 52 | 0.016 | -0.009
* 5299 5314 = 50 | 0.021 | 0.047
